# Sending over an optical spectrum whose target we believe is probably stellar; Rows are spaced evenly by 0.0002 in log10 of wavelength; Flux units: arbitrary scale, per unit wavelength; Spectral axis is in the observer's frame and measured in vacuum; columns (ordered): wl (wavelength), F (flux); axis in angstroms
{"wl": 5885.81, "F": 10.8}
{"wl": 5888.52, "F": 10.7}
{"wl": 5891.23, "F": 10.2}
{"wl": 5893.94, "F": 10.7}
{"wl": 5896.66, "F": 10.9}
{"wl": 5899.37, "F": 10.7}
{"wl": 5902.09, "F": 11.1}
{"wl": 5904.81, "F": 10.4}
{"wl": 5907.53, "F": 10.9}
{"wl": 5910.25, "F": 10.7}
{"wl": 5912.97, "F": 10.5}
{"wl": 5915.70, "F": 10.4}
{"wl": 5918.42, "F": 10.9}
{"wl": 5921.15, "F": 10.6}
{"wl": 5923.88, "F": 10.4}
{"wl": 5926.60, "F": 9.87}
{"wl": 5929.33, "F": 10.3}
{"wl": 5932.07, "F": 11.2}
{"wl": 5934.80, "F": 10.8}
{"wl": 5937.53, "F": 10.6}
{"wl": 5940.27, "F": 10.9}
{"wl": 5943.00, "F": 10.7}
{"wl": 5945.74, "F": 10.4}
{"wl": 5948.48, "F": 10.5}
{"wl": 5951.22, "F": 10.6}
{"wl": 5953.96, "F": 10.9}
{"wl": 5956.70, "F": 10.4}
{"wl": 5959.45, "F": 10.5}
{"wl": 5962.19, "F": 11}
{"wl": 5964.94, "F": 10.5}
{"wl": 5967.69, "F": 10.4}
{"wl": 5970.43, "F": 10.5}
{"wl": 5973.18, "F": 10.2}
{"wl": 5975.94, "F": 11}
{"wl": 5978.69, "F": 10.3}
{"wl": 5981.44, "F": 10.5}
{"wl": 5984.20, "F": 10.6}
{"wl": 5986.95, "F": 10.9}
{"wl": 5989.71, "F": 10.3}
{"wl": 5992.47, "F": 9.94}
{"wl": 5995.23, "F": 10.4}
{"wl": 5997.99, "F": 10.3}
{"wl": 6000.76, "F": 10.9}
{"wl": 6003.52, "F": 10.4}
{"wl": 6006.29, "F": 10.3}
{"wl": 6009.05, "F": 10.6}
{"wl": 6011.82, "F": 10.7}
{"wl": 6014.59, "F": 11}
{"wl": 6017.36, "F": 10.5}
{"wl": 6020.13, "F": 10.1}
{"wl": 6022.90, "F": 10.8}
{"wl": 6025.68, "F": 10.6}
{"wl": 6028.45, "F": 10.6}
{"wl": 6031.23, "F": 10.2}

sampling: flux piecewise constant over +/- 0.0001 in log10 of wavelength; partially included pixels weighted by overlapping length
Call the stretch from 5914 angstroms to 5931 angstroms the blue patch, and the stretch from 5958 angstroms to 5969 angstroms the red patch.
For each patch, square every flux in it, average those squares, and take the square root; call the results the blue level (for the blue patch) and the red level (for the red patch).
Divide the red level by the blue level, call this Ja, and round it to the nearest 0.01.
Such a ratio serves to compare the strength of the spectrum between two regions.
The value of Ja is 1.02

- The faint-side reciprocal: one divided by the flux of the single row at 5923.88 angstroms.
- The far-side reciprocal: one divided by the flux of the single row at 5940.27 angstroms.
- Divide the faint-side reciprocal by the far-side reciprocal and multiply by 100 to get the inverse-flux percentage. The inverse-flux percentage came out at 105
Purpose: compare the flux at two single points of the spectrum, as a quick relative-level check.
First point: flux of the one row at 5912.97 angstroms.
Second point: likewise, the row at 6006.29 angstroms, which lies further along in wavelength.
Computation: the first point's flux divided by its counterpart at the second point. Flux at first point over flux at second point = 1.02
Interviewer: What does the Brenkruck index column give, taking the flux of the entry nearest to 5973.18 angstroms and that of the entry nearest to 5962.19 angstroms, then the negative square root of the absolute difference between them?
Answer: -0.89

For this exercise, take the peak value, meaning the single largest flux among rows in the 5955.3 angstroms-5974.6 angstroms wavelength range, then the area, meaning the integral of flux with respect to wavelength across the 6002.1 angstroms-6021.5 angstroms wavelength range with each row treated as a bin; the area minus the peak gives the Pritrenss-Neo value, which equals 193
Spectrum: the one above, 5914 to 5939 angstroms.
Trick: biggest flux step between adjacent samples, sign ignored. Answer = 0.90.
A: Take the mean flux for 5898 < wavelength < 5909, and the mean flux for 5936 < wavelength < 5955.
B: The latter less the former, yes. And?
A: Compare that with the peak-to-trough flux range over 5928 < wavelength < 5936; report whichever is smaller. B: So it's -0.1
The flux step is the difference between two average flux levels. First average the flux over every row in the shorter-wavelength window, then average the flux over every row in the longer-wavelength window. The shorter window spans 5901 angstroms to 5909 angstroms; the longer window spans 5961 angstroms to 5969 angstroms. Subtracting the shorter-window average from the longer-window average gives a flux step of -0.17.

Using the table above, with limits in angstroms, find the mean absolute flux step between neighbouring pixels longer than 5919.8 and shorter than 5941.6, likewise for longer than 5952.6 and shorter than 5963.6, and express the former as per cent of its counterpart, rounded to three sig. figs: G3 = 115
